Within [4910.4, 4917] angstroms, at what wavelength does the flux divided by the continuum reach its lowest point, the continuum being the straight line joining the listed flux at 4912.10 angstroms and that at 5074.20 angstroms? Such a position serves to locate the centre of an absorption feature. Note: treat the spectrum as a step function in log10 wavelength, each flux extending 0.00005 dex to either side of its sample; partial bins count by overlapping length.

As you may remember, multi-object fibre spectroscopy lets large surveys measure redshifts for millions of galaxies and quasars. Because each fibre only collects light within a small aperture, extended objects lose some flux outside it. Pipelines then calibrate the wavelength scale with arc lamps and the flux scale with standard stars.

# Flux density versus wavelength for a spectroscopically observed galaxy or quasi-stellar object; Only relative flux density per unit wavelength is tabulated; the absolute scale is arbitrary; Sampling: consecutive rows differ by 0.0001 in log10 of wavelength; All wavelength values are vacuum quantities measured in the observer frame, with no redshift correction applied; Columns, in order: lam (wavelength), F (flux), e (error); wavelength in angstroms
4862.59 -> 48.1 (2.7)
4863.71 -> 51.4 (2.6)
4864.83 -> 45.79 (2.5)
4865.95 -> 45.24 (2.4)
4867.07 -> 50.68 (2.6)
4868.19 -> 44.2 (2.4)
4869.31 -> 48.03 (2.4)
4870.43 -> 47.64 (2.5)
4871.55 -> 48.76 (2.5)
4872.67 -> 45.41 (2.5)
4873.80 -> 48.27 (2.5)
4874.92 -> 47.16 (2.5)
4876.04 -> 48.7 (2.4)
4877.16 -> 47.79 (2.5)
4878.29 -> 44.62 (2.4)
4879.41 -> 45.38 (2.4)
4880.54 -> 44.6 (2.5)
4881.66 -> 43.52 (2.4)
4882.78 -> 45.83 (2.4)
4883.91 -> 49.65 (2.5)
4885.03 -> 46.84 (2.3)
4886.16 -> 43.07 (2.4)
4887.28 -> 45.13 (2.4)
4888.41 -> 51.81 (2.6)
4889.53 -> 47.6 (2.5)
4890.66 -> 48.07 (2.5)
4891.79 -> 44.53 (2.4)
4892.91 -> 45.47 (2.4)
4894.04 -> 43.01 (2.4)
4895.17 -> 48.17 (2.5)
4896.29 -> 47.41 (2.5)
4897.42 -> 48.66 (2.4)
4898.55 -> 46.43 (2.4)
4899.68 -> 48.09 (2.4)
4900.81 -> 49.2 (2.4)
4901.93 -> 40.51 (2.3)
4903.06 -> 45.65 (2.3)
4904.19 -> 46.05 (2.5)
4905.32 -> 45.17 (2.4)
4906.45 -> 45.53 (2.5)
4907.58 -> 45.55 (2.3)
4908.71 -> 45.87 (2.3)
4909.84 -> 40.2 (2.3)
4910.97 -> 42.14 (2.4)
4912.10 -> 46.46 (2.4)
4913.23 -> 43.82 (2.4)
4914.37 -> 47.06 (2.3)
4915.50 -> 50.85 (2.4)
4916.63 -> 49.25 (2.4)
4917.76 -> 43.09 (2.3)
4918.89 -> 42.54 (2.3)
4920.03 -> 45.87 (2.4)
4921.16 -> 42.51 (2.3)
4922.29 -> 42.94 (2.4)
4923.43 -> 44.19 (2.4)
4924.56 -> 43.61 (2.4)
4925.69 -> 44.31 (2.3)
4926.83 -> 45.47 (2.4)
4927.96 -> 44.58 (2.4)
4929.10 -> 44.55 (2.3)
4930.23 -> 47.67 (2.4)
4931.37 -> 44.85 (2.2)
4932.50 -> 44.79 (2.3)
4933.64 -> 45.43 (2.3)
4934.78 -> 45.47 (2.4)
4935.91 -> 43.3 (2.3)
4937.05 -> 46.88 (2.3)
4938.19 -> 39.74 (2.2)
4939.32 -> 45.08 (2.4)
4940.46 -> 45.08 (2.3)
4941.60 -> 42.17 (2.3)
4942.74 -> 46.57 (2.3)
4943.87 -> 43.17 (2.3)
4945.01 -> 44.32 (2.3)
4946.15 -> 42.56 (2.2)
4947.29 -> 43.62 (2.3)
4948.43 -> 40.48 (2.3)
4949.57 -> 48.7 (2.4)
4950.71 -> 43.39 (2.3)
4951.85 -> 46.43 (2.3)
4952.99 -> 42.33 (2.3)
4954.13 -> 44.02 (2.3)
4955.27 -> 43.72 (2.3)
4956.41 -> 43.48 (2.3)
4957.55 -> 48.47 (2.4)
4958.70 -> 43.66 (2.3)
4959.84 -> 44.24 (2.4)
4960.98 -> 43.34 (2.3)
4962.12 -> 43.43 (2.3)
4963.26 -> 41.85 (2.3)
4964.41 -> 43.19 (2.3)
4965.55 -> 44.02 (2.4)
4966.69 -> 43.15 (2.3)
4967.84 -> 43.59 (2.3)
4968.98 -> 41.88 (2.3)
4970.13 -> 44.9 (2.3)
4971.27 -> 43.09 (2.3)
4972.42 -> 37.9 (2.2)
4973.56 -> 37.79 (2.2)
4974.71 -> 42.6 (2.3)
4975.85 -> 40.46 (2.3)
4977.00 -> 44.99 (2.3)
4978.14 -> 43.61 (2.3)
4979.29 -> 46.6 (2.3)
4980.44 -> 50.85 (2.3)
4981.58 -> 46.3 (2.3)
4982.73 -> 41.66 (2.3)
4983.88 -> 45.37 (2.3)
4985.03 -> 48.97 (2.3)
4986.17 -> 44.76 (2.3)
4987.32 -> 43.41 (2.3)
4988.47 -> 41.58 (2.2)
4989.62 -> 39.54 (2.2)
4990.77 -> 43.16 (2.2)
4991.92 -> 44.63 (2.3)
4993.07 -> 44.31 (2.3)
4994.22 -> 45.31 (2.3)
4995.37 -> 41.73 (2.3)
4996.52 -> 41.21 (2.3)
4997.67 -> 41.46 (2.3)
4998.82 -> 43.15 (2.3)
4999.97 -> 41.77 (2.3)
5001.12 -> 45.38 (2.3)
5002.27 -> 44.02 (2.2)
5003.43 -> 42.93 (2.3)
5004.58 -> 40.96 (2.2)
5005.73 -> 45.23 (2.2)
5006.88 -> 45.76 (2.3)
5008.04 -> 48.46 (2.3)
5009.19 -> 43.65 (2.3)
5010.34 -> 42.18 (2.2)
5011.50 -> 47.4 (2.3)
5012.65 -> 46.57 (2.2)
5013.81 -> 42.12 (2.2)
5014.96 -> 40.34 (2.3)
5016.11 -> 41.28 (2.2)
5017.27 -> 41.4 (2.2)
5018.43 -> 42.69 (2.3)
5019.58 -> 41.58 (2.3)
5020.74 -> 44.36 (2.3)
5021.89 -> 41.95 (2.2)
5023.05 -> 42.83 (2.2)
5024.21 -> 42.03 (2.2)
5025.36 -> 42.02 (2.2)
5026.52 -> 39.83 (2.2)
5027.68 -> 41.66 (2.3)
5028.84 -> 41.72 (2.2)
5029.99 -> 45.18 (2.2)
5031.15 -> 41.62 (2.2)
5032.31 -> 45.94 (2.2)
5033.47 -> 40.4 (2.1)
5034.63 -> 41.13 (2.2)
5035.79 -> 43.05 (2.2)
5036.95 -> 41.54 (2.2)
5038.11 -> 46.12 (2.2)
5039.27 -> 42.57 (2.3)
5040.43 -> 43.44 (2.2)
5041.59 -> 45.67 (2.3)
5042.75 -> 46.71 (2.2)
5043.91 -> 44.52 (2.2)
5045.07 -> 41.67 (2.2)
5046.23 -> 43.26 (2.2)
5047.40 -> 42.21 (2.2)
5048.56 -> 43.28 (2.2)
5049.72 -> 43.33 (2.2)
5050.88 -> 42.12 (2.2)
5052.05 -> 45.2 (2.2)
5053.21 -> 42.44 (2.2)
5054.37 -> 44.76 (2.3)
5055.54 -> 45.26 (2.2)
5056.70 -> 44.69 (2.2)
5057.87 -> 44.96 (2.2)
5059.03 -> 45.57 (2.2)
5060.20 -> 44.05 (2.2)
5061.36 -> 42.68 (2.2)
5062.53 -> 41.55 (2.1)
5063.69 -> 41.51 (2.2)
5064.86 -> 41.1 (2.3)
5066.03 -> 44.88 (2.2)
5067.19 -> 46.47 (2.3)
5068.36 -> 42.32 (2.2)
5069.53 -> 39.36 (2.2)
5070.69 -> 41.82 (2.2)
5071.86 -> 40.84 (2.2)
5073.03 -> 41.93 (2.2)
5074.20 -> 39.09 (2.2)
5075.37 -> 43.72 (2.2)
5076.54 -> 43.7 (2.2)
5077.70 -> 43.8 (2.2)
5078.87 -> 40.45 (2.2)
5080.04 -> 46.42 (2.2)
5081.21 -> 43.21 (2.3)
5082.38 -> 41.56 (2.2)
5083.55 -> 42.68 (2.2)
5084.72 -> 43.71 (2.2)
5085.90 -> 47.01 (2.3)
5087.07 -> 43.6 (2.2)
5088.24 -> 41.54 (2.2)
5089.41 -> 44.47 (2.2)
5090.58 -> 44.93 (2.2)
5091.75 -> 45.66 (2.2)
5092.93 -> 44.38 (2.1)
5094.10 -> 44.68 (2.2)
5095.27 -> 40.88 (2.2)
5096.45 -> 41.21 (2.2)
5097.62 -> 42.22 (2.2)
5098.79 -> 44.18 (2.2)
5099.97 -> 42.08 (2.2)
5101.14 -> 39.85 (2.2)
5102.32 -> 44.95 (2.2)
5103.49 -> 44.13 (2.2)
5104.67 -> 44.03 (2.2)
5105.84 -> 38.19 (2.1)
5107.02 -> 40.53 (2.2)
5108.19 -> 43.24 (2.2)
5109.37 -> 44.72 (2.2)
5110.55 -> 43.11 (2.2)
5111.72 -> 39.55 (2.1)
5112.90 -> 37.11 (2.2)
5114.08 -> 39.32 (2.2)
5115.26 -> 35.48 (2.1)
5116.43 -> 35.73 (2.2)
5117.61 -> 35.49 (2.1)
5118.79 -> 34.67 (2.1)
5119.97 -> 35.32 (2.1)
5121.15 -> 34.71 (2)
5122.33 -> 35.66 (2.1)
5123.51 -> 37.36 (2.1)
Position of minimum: 4910.97 angstroms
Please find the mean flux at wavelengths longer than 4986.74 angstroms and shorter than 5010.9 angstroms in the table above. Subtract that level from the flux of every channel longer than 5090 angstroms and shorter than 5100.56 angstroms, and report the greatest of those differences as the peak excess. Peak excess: 2.3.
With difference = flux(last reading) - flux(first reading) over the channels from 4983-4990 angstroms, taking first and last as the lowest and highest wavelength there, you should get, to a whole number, -6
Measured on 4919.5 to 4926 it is -2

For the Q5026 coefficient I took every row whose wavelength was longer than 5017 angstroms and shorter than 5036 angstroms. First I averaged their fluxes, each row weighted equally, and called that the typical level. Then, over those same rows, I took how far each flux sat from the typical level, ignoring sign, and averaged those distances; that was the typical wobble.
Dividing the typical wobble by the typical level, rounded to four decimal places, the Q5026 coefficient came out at 0.0282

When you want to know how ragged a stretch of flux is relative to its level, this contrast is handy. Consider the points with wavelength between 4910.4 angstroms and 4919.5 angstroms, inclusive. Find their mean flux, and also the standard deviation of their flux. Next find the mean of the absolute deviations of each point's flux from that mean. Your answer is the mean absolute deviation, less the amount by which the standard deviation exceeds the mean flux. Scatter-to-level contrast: 45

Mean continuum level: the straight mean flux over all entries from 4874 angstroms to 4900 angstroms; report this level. 46.6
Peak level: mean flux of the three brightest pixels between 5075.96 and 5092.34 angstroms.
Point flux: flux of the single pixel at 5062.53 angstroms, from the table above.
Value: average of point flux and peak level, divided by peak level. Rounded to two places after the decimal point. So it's 0.95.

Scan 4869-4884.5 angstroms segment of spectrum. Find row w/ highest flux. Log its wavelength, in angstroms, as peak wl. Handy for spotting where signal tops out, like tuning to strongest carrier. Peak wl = 4883.91 angstroms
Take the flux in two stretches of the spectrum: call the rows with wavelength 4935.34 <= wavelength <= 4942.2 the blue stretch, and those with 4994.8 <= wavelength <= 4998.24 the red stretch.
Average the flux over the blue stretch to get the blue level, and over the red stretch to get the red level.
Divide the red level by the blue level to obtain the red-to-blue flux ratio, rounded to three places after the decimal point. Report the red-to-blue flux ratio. 0.949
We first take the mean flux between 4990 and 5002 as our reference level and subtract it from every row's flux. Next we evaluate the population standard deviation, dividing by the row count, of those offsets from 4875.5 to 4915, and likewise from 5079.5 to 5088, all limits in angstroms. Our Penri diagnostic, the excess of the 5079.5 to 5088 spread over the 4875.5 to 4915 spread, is -0.6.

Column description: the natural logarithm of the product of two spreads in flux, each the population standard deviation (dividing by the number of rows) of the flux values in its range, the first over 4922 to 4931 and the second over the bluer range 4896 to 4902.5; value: 1.35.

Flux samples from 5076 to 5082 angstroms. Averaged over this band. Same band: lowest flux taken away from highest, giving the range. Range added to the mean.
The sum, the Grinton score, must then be 49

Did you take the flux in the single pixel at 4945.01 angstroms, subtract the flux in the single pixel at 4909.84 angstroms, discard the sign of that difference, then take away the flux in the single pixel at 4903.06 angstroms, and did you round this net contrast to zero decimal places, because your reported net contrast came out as -42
